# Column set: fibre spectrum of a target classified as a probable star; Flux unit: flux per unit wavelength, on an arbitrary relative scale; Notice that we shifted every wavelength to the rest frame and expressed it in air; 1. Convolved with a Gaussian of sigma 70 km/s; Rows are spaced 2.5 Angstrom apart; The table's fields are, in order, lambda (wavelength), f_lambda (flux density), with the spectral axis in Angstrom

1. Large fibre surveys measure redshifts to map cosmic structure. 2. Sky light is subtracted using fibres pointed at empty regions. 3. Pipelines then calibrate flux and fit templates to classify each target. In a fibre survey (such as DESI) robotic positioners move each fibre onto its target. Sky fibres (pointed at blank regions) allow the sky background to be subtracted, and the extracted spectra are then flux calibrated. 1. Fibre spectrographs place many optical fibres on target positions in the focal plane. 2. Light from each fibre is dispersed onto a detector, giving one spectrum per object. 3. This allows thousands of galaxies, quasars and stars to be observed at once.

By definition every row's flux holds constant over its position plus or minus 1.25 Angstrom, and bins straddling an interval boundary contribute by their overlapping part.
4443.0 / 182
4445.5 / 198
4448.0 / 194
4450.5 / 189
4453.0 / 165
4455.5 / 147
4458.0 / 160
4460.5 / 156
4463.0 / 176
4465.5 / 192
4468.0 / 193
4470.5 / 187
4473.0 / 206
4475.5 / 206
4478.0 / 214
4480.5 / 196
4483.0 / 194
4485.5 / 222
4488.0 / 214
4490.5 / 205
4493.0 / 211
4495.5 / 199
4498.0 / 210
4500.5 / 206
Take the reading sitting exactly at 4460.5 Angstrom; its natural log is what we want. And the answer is 5.05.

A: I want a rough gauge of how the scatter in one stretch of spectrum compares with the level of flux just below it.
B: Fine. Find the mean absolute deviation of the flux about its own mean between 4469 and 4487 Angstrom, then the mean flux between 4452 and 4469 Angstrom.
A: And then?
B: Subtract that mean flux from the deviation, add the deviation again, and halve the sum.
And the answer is -75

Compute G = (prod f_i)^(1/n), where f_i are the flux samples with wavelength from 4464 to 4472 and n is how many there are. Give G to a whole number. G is 191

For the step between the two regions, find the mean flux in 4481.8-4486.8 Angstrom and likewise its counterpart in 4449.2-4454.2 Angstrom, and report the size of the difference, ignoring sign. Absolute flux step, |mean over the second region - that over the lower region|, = 31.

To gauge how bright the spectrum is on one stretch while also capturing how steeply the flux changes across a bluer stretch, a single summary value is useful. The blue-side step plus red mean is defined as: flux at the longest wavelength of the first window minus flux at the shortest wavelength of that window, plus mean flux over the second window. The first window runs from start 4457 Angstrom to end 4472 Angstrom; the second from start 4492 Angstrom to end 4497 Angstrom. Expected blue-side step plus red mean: 232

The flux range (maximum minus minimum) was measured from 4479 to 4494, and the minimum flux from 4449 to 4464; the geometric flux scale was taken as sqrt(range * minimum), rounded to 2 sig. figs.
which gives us 64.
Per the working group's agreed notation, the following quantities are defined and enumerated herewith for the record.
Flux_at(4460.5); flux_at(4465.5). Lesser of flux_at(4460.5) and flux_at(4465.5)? 156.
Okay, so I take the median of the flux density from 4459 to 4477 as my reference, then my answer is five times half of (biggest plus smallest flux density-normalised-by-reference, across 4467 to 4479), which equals 5.2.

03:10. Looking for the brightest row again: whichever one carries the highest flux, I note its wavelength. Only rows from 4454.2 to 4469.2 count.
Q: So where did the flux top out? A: 4468.0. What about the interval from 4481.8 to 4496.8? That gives 4485.5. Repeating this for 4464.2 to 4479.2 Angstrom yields 4478.0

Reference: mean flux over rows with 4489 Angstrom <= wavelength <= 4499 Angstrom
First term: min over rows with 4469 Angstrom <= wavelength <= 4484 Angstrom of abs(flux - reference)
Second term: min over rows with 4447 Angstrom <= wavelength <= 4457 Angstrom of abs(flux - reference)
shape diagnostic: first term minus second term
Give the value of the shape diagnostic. -12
